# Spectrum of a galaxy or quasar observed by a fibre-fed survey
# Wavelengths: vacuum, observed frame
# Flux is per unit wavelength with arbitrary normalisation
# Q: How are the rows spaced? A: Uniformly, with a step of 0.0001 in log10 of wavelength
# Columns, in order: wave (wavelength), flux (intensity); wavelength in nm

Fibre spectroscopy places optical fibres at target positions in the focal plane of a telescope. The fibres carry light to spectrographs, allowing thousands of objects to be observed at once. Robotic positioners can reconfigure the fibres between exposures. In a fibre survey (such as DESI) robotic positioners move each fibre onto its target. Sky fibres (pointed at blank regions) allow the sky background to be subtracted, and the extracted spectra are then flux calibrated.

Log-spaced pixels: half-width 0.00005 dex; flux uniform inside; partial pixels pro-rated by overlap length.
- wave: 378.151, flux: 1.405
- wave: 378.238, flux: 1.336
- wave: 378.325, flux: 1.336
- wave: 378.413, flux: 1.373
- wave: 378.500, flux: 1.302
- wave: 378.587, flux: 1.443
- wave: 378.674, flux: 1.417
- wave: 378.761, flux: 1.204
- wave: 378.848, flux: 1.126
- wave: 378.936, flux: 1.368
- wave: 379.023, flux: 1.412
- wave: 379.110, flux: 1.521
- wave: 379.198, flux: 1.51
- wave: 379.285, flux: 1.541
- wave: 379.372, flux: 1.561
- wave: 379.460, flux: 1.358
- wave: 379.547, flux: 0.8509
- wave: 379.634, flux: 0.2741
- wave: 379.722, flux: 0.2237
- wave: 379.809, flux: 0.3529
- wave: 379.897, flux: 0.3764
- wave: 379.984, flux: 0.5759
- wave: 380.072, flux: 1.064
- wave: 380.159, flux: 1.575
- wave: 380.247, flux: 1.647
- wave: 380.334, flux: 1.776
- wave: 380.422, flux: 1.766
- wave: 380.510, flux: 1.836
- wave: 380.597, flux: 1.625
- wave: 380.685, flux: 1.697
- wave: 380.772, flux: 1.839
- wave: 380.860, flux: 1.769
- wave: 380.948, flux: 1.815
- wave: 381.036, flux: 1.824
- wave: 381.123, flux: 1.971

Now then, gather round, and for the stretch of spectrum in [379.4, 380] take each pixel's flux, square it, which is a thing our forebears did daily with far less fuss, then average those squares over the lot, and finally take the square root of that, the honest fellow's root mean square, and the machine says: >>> 0.69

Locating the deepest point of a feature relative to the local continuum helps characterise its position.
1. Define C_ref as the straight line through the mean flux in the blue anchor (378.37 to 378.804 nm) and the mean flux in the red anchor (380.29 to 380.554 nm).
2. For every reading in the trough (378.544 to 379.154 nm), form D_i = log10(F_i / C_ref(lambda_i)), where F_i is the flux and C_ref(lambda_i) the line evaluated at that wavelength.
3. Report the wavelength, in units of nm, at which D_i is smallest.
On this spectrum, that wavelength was 378.848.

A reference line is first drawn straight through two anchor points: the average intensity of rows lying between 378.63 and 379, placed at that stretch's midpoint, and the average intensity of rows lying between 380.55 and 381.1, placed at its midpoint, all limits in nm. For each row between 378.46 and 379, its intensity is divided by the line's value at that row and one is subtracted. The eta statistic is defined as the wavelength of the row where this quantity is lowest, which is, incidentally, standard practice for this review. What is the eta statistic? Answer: 378.848 nm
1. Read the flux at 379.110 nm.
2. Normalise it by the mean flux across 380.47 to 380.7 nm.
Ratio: 0.88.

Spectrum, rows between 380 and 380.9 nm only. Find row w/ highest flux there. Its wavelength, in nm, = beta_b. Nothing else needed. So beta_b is 380.772 nm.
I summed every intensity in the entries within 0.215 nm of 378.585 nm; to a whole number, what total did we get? 7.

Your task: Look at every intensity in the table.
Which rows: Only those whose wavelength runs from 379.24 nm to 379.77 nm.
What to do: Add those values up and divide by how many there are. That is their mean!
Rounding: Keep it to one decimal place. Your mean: 1.0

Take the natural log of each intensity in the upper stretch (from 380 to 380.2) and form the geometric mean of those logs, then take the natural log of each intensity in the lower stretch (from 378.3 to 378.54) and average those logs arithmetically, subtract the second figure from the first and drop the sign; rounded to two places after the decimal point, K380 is 0.12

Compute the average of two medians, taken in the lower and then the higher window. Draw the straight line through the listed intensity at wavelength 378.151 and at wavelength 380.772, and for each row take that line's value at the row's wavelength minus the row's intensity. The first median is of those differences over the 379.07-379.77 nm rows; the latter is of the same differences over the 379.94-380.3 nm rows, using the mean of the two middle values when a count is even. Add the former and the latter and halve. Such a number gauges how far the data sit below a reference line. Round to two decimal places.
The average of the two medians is 0.29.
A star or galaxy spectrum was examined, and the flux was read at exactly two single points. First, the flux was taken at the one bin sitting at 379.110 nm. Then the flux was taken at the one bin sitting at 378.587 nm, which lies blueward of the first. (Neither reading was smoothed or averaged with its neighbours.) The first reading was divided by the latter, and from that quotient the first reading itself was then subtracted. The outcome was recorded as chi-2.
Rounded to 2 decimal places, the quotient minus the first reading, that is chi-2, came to -0.47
